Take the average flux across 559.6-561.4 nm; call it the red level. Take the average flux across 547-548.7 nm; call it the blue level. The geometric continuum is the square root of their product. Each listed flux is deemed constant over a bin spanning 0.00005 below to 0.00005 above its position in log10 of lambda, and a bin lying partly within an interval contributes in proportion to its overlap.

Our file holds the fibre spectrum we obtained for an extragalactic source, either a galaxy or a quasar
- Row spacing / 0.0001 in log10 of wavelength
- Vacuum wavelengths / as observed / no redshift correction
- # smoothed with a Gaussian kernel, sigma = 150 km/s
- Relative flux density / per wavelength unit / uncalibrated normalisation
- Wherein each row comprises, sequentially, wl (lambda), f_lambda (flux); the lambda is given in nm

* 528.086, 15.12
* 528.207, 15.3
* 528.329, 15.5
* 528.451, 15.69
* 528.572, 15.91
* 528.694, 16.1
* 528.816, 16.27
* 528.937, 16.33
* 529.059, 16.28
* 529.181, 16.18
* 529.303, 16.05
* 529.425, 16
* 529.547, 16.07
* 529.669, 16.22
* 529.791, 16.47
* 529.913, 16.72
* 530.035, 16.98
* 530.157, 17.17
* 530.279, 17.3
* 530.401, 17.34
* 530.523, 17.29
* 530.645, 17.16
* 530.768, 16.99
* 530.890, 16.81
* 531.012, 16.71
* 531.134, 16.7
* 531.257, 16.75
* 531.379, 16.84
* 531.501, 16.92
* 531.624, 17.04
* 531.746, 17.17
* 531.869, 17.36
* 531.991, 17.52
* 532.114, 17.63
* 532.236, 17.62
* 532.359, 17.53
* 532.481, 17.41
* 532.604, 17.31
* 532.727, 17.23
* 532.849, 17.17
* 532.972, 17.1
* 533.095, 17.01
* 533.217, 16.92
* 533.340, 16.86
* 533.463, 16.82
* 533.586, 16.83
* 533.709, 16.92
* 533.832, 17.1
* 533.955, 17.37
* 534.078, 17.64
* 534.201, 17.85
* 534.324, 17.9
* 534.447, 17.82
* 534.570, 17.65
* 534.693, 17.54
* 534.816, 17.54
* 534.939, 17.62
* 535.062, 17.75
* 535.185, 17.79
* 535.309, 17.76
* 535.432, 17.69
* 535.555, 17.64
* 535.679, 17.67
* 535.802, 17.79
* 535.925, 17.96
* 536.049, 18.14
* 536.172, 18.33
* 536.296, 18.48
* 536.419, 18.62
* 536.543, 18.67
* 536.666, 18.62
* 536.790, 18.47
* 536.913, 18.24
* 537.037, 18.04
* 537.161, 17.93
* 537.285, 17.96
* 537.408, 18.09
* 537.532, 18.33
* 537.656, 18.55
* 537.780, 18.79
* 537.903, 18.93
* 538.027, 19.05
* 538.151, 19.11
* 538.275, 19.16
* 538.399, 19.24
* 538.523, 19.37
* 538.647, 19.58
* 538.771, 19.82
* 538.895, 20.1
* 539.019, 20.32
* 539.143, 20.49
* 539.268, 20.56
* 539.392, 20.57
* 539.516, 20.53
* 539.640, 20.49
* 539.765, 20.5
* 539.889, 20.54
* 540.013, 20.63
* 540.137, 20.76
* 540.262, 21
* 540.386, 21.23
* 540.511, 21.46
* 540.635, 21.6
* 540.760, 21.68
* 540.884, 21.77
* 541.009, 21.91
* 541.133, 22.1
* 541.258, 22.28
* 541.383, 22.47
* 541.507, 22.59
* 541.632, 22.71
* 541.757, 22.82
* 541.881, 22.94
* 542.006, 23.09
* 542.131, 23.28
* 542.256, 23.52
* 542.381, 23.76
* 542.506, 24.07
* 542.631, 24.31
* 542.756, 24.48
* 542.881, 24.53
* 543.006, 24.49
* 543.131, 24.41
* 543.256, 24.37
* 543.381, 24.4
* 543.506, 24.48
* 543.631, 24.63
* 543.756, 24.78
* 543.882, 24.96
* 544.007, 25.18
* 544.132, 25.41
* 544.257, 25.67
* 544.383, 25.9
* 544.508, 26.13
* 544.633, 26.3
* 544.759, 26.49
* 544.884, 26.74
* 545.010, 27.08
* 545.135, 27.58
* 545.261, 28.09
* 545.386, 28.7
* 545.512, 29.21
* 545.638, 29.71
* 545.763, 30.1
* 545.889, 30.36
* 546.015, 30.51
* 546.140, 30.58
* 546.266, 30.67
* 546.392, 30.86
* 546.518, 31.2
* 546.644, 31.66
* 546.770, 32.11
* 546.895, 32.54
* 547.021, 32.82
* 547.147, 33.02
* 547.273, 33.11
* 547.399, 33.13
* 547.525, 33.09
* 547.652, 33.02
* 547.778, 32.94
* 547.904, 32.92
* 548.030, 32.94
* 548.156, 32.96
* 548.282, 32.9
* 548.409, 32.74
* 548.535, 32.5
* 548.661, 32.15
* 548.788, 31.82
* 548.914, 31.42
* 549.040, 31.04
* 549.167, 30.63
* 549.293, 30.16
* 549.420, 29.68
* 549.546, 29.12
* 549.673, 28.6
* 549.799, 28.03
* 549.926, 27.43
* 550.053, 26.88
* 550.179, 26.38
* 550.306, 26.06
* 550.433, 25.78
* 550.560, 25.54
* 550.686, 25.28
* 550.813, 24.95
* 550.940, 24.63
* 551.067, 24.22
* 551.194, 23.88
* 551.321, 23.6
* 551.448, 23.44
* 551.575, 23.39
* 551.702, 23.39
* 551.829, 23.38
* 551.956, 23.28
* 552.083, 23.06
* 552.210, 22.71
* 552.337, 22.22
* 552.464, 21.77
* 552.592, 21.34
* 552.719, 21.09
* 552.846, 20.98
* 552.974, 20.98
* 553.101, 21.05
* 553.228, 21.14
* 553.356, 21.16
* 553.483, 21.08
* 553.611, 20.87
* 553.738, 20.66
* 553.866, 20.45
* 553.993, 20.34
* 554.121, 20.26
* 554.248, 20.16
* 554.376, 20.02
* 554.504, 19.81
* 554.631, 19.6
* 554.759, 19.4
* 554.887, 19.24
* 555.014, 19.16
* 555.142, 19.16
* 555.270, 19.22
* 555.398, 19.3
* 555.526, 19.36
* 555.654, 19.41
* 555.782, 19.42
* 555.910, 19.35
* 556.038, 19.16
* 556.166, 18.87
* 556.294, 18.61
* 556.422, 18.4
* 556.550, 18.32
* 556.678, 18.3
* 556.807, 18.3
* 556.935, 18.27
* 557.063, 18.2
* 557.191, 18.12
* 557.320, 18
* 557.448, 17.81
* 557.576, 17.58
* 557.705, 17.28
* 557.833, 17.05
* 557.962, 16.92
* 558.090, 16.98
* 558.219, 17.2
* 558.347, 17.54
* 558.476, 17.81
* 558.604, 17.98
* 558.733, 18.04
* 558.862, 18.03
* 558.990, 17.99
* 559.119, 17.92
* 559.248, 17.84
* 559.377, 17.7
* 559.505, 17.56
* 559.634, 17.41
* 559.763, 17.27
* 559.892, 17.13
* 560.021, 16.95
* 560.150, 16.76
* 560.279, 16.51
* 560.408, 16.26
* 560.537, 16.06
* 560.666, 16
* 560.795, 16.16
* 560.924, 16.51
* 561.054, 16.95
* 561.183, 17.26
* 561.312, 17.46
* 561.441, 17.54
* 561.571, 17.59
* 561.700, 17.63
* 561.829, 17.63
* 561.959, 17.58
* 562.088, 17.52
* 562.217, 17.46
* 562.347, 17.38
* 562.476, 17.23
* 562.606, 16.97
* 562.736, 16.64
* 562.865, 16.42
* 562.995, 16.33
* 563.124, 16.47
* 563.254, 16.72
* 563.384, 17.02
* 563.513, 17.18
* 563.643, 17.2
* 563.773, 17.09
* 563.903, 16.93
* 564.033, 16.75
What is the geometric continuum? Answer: 23.5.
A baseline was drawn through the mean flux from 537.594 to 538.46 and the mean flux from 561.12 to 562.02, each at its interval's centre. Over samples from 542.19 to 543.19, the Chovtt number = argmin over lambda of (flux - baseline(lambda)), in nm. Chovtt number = 542.256 nm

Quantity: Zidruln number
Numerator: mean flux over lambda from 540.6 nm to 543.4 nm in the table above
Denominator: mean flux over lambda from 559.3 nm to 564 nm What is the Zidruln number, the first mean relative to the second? 1.4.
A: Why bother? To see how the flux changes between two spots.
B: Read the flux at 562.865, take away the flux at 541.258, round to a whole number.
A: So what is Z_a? -6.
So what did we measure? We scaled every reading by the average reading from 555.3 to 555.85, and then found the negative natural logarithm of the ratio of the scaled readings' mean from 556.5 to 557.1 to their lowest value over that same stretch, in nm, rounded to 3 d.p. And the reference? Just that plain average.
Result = -0.004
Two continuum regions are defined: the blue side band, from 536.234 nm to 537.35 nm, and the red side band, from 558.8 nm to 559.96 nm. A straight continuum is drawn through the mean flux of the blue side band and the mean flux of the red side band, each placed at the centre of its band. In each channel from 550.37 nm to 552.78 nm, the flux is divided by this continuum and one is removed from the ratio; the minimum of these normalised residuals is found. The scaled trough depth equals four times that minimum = 0.7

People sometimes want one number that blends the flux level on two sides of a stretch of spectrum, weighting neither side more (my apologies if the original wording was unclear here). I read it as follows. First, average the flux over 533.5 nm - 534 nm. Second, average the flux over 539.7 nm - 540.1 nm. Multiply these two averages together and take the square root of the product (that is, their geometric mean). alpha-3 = 18.7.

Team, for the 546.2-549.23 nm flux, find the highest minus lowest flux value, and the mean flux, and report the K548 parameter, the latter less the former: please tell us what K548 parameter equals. 29.8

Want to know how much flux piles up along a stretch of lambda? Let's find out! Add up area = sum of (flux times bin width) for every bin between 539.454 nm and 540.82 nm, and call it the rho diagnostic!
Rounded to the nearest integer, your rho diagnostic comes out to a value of 29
